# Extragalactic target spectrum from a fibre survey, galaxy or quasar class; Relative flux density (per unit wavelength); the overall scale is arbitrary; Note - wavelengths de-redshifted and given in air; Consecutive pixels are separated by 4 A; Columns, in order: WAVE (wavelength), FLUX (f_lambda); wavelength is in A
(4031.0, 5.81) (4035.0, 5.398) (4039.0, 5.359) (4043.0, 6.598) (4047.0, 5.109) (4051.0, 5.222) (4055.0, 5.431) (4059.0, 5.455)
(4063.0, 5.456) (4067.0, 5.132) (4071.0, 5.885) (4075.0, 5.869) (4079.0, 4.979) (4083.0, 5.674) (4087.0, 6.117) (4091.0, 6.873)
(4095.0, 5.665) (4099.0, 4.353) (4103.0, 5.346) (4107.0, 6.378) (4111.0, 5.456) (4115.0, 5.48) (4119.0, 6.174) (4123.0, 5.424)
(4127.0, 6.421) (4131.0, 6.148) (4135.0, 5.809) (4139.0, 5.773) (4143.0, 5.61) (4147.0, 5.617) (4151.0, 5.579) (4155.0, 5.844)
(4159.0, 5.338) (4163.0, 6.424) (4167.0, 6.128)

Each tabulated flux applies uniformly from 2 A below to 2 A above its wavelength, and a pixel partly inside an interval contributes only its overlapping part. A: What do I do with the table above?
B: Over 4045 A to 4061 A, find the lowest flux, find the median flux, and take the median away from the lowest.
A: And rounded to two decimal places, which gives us -0.22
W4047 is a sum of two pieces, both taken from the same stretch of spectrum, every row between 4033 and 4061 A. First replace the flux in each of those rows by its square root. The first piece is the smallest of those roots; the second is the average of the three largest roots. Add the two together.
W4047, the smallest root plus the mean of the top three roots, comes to 4.67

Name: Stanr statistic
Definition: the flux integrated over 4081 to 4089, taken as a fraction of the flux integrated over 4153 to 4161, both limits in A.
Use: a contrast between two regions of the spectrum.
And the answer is 1.05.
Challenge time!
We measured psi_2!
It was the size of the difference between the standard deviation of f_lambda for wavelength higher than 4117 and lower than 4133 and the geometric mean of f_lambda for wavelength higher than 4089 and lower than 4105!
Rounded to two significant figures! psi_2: 5.1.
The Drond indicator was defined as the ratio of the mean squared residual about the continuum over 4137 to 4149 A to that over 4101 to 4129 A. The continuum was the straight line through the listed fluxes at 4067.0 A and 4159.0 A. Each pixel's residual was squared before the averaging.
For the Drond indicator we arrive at 0.27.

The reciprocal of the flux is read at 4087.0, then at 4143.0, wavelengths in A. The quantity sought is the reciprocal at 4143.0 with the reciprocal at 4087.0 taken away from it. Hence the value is 0.015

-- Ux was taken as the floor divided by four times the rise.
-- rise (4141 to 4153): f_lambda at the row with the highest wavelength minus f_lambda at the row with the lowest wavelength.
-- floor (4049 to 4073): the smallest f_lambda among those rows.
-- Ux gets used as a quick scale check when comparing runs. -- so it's -41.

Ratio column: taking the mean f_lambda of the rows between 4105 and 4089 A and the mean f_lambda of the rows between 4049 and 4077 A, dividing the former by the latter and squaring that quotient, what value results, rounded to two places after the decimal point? 1.02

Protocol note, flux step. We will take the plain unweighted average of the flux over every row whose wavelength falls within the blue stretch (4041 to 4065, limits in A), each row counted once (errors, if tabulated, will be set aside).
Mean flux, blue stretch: 5.55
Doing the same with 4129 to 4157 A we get 5.77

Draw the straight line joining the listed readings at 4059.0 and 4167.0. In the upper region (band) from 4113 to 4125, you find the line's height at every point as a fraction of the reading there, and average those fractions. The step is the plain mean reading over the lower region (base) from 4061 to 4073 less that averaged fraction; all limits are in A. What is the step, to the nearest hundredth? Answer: 4.46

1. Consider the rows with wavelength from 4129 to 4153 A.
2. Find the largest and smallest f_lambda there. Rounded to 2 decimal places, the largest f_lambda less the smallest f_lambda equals 0.57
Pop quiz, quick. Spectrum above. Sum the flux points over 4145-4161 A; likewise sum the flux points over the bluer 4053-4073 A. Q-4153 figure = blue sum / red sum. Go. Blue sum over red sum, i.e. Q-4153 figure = 1.2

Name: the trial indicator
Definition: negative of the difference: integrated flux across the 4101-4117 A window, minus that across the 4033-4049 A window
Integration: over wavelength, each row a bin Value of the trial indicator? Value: -1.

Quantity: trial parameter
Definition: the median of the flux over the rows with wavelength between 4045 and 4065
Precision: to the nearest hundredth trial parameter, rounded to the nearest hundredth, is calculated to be 5.43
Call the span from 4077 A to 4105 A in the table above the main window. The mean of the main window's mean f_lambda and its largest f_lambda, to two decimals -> 6.22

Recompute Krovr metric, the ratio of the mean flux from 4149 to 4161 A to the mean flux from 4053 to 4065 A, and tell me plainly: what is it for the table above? 1.03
